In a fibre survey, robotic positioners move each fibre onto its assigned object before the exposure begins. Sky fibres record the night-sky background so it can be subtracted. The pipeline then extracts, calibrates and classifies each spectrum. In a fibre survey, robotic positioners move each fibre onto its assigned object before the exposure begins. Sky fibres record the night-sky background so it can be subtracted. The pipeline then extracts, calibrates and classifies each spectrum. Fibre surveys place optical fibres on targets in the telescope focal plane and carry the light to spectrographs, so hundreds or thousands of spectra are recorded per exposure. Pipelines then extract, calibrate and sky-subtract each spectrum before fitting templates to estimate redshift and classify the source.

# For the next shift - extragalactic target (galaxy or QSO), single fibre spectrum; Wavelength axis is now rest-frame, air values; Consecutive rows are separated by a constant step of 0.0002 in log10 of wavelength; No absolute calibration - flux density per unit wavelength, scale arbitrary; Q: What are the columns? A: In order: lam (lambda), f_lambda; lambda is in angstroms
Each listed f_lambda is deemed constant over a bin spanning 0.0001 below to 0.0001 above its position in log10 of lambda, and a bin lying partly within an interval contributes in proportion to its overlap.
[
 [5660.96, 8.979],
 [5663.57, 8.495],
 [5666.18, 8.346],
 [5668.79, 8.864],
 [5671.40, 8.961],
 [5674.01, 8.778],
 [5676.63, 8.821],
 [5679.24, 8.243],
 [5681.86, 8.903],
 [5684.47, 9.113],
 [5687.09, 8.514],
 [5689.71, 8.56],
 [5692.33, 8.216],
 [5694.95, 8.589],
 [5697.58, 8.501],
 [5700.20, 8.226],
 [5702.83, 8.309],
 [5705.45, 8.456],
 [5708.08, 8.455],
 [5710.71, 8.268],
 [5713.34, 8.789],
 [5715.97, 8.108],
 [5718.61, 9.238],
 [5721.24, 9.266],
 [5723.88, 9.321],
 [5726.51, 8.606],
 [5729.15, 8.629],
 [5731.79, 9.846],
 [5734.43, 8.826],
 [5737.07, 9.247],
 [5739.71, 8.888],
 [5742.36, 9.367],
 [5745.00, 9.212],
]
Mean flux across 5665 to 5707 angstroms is 8.59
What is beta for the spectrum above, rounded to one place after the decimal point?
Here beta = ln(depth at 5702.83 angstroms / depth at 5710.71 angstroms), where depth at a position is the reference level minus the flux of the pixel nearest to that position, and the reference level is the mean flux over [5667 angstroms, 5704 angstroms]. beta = -0.1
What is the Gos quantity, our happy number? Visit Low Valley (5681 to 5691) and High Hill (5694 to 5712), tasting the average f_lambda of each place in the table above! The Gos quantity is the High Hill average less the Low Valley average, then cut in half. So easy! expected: -0.19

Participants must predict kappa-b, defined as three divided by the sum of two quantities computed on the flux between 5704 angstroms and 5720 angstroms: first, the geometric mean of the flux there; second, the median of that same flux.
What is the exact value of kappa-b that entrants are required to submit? 0.176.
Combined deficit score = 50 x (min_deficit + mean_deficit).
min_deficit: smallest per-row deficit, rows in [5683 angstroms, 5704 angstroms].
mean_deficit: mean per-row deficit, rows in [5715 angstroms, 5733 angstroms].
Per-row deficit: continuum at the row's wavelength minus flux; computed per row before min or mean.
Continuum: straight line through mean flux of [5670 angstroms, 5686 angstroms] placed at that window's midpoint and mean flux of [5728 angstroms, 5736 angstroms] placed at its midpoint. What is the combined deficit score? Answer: -11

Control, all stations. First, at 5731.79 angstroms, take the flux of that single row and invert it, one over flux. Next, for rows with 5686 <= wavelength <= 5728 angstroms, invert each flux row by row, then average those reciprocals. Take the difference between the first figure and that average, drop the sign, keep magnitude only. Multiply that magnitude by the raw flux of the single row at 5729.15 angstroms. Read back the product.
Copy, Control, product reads 0.13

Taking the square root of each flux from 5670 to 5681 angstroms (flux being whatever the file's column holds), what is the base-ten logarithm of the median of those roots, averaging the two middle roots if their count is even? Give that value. 0.472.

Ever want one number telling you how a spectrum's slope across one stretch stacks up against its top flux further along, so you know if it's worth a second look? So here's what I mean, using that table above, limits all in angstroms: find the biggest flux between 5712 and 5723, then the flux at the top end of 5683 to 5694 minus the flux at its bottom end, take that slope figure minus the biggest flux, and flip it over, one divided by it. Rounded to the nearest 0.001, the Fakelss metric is -0.098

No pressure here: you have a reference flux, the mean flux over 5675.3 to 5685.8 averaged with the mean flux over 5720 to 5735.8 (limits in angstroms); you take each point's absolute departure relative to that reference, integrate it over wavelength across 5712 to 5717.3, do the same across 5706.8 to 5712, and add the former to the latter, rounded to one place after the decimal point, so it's 5.5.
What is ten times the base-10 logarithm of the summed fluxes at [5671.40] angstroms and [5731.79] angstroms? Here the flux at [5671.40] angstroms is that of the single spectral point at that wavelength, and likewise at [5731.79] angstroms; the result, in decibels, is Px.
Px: 12.7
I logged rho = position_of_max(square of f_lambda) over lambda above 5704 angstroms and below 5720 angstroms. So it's 5718.61 angstroms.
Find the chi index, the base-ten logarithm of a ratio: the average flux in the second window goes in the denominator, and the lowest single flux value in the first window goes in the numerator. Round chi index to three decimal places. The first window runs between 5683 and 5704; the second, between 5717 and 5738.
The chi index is -0.045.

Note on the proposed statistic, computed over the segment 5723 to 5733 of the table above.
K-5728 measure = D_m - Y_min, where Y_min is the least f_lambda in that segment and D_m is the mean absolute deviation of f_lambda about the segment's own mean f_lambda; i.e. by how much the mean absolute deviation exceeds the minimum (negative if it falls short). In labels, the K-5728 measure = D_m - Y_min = -8.12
